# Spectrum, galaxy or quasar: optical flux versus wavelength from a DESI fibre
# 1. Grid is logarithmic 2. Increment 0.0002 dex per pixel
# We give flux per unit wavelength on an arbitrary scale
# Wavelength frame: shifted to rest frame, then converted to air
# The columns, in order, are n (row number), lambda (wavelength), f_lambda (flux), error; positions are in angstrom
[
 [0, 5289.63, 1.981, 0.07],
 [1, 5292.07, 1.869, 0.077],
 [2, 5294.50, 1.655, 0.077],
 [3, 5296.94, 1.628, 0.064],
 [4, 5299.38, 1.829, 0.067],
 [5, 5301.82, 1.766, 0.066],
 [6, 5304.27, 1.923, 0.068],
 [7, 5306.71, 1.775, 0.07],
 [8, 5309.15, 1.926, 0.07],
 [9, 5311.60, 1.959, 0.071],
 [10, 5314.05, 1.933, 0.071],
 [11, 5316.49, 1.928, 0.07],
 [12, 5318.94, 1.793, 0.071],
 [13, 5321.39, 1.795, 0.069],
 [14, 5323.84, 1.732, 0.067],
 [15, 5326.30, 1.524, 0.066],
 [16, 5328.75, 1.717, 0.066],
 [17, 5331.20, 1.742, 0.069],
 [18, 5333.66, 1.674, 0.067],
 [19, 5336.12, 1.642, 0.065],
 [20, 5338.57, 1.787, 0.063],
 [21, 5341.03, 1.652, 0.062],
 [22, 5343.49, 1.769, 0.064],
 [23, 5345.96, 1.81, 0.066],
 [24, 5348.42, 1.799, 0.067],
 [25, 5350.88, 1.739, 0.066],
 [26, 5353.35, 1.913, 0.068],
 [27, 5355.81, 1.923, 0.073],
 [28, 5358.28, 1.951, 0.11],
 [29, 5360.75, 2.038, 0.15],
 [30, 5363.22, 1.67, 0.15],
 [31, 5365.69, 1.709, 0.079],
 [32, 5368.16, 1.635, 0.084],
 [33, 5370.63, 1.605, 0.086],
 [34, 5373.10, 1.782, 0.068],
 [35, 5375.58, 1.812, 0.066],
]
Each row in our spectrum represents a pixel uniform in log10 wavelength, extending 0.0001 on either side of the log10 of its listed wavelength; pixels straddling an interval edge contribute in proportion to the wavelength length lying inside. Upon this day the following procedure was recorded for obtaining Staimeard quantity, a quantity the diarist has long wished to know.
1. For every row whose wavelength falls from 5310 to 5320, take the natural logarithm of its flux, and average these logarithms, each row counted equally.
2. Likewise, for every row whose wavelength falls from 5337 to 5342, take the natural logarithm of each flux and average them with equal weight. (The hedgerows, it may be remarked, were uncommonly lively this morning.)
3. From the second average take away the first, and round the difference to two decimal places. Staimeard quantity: -0.10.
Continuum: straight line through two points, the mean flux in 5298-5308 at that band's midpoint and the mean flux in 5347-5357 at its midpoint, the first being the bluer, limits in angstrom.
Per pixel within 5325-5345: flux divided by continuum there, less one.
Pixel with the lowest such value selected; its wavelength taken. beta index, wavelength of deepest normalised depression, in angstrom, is 5326.30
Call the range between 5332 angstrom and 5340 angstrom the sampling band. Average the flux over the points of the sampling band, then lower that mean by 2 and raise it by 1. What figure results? 0.70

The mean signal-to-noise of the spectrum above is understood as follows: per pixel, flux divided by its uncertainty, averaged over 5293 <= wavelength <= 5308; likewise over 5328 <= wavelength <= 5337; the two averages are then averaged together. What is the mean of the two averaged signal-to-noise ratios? 25.6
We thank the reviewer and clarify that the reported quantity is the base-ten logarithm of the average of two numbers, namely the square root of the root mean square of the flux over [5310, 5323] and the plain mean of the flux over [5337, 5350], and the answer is 0.195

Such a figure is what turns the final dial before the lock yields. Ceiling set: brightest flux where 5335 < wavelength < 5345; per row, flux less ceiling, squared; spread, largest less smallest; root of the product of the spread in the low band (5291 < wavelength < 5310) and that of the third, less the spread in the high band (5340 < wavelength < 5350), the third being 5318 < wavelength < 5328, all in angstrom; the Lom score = 0.024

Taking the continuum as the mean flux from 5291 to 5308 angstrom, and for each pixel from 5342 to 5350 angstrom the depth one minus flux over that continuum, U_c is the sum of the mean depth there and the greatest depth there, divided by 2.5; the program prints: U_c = 0.00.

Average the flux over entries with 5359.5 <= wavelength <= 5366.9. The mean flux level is 1.81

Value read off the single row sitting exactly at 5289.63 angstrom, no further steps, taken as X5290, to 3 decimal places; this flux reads 1.981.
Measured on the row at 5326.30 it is 1.524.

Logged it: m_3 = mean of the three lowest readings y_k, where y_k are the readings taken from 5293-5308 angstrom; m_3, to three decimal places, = 1.683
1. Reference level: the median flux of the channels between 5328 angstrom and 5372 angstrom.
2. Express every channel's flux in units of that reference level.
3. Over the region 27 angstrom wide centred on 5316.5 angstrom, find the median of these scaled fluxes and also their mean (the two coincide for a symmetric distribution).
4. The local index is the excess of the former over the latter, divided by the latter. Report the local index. -0.013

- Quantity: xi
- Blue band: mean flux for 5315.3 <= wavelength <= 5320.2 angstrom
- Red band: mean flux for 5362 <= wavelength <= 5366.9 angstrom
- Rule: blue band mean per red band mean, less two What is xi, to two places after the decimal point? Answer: -0.90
